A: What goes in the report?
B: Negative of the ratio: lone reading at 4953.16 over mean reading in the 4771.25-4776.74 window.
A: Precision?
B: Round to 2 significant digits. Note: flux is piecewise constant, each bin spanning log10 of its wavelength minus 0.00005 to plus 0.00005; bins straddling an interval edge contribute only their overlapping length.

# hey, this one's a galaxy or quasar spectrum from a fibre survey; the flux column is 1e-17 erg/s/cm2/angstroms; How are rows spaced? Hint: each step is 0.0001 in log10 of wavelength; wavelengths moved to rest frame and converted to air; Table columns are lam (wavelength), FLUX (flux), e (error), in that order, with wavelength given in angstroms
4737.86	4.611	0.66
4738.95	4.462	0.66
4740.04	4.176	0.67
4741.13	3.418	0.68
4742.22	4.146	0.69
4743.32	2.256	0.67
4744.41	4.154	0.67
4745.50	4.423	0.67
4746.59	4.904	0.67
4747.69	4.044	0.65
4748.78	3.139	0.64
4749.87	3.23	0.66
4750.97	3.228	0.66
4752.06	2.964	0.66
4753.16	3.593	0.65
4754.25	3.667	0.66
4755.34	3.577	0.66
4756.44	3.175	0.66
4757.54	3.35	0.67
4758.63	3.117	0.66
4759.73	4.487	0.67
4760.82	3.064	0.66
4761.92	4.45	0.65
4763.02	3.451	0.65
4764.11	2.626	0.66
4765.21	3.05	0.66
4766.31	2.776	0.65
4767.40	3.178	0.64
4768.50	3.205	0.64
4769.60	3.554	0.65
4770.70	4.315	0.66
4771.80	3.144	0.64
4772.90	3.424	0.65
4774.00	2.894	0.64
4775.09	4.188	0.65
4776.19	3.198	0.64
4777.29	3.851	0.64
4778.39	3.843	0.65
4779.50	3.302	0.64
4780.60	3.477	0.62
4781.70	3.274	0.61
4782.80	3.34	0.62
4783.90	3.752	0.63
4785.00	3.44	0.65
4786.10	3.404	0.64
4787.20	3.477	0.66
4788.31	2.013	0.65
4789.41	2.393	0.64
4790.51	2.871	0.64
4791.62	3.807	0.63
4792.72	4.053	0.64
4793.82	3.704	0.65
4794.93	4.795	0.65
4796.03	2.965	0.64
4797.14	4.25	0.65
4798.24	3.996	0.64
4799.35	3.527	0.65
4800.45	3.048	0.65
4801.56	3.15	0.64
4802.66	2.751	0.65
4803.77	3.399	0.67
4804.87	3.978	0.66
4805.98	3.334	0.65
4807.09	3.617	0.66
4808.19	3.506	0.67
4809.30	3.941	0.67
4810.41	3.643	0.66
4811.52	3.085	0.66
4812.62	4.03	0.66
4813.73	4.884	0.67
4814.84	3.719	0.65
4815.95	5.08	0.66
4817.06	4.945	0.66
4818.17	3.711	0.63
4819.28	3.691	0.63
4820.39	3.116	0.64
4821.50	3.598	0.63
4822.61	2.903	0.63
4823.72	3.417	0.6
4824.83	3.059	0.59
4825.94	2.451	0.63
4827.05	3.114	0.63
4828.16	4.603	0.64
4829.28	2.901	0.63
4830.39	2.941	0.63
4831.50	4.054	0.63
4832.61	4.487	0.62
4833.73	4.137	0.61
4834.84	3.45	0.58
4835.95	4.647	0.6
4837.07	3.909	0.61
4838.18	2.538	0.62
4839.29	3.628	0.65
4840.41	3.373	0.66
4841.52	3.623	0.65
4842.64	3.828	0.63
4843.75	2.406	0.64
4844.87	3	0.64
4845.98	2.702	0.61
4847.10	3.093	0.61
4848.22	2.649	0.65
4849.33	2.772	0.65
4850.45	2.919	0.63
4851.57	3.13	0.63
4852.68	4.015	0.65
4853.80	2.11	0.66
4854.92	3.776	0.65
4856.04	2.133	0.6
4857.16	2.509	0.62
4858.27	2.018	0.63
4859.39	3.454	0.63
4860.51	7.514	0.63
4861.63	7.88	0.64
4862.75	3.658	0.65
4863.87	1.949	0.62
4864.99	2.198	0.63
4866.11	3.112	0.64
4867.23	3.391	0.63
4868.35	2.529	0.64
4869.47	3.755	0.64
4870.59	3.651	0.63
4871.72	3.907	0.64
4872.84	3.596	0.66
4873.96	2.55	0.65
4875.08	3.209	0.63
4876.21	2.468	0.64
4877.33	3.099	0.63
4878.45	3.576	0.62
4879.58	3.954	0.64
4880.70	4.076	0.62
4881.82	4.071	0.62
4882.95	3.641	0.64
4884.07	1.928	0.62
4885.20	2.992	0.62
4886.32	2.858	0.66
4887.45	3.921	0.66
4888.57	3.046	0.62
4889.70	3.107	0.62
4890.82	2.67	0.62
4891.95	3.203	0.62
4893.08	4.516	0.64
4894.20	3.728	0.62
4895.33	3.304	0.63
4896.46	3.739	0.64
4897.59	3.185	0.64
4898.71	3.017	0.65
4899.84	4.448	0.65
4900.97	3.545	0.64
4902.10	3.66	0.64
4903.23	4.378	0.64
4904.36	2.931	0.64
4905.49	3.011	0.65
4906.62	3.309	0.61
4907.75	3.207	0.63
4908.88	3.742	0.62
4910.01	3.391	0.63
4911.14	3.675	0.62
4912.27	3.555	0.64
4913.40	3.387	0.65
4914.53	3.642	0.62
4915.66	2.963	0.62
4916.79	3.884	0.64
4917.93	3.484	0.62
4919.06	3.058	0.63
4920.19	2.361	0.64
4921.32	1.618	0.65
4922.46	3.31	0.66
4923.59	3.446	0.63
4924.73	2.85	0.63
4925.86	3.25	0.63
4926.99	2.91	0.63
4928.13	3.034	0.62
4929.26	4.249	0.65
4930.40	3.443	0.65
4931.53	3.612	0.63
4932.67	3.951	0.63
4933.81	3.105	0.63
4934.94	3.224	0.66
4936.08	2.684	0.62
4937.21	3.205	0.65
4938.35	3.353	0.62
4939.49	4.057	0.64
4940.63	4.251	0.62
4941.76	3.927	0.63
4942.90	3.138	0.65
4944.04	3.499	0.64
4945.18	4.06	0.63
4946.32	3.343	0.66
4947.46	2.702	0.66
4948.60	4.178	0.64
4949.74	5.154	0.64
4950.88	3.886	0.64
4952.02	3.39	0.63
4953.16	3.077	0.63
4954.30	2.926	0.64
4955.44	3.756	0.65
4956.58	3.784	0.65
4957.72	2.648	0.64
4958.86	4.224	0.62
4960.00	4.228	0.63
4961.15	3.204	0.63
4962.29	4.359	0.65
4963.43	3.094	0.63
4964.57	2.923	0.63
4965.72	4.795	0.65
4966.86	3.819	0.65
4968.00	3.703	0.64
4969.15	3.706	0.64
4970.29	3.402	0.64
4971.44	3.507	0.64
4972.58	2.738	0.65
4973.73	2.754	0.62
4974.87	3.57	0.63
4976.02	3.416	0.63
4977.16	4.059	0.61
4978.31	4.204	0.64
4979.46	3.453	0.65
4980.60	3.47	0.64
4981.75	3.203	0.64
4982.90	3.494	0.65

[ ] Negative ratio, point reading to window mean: -0.91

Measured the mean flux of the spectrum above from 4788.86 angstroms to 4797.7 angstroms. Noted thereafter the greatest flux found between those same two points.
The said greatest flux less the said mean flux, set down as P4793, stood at 1.2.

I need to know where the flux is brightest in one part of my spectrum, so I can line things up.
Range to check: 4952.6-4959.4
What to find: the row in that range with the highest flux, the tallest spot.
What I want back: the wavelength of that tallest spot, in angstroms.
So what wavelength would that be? 4958.86 angstroms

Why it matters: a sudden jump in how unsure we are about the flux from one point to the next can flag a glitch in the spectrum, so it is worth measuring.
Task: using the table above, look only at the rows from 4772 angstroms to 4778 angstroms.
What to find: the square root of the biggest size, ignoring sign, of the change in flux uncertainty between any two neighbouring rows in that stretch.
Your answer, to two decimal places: 0.10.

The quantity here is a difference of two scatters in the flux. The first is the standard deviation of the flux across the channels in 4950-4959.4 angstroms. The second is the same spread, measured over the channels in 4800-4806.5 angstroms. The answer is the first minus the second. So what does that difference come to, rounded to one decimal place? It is 0.1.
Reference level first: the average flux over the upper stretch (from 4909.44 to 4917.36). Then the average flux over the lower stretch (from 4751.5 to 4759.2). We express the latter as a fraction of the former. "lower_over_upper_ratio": 0.96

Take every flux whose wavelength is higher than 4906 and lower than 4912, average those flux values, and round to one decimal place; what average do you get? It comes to 3.5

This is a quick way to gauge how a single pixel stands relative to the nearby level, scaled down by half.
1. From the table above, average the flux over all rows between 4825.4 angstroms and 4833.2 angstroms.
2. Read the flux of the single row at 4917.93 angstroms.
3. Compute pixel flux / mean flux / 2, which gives 0.50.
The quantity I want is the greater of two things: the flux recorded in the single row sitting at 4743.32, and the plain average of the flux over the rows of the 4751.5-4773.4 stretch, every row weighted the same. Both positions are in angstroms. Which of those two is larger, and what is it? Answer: 3.41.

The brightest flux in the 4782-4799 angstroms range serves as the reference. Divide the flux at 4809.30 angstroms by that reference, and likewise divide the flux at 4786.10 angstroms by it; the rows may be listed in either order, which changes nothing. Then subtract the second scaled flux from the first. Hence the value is 0.11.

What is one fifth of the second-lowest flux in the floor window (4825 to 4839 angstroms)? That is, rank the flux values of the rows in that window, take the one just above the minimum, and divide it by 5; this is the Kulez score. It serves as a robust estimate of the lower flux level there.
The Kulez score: 0.508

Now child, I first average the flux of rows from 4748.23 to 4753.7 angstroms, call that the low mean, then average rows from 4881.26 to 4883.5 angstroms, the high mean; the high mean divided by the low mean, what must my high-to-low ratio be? 1.19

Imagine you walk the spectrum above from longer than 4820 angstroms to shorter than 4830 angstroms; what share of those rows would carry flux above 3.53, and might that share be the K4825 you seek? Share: 0.2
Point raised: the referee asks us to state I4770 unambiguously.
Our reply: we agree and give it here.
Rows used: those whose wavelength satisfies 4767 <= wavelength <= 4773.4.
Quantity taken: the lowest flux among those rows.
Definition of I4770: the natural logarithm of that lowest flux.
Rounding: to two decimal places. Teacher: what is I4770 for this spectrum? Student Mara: 1.15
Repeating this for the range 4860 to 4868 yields 0.67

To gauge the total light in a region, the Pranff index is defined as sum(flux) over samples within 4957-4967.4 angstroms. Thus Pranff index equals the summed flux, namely 33.3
